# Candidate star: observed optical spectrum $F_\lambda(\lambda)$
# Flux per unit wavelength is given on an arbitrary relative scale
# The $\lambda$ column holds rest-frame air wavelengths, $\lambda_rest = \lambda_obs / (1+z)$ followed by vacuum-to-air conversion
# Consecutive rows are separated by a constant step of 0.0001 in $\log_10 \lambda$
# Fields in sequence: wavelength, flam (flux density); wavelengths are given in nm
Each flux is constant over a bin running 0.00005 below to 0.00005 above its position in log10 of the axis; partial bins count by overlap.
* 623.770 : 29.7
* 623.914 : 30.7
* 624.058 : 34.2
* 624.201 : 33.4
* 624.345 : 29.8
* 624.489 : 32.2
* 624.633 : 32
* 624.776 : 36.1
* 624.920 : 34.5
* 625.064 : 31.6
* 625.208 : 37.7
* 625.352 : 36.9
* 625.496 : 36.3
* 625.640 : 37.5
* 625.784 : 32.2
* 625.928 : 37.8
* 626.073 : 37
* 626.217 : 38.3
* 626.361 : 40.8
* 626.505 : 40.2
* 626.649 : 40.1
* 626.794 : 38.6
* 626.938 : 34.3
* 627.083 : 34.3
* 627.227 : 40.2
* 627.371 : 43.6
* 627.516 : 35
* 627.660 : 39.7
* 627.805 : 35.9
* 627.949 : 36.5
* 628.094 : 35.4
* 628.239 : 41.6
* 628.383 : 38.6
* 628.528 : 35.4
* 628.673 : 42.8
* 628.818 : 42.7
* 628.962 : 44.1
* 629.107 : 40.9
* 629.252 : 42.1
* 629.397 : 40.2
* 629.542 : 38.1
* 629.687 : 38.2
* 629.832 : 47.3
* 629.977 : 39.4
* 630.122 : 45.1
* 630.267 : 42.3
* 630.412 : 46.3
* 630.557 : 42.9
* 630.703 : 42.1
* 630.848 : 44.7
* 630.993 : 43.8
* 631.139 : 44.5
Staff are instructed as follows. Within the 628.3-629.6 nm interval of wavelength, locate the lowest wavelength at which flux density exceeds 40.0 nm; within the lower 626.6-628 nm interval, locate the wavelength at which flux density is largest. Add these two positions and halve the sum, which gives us 628.02 nm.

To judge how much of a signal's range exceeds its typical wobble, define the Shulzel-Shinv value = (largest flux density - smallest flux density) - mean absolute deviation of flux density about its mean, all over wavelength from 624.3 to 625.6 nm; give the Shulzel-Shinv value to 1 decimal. 5.5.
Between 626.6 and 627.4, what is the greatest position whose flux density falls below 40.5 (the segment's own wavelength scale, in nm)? 627.227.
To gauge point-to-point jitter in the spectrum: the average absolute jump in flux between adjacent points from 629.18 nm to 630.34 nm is 4.2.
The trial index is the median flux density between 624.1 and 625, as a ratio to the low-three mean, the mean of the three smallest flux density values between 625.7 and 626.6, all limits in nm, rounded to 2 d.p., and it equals 0.92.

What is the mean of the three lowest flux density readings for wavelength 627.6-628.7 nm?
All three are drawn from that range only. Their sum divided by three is 35.6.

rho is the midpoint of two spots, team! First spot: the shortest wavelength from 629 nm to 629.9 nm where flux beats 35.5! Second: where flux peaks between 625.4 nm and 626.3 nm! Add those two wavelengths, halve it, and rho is 627.66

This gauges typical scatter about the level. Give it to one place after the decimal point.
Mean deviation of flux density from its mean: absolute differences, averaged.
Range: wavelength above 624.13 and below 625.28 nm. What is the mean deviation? 2.0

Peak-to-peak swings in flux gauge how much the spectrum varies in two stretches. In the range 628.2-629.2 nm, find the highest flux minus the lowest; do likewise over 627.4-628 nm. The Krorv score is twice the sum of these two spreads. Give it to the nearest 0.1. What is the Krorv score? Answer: 26.8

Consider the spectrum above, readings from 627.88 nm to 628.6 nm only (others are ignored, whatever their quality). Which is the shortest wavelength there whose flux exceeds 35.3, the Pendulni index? 627.949 nm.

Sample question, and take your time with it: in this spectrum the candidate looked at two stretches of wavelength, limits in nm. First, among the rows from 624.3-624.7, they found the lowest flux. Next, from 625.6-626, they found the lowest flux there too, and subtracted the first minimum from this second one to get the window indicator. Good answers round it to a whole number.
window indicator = 2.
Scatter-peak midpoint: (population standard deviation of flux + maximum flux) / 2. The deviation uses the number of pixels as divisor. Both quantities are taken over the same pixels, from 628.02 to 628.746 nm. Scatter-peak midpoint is 22.9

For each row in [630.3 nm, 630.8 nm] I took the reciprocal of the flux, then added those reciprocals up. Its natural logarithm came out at -2.68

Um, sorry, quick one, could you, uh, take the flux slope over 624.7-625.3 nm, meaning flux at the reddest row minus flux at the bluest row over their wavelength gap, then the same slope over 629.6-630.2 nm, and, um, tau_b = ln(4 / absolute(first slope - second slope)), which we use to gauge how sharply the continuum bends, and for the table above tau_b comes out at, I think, -1.1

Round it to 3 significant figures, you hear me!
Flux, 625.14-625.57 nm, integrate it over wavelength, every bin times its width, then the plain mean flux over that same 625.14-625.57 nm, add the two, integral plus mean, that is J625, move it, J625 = 52.9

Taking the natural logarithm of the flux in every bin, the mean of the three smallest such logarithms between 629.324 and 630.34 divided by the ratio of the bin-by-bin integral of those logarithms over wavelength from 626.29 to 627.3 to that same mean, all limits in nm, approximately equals 3.62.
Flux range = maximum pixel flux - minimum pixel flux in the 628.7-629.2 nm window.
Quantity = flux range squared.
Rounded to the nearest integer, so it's 10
